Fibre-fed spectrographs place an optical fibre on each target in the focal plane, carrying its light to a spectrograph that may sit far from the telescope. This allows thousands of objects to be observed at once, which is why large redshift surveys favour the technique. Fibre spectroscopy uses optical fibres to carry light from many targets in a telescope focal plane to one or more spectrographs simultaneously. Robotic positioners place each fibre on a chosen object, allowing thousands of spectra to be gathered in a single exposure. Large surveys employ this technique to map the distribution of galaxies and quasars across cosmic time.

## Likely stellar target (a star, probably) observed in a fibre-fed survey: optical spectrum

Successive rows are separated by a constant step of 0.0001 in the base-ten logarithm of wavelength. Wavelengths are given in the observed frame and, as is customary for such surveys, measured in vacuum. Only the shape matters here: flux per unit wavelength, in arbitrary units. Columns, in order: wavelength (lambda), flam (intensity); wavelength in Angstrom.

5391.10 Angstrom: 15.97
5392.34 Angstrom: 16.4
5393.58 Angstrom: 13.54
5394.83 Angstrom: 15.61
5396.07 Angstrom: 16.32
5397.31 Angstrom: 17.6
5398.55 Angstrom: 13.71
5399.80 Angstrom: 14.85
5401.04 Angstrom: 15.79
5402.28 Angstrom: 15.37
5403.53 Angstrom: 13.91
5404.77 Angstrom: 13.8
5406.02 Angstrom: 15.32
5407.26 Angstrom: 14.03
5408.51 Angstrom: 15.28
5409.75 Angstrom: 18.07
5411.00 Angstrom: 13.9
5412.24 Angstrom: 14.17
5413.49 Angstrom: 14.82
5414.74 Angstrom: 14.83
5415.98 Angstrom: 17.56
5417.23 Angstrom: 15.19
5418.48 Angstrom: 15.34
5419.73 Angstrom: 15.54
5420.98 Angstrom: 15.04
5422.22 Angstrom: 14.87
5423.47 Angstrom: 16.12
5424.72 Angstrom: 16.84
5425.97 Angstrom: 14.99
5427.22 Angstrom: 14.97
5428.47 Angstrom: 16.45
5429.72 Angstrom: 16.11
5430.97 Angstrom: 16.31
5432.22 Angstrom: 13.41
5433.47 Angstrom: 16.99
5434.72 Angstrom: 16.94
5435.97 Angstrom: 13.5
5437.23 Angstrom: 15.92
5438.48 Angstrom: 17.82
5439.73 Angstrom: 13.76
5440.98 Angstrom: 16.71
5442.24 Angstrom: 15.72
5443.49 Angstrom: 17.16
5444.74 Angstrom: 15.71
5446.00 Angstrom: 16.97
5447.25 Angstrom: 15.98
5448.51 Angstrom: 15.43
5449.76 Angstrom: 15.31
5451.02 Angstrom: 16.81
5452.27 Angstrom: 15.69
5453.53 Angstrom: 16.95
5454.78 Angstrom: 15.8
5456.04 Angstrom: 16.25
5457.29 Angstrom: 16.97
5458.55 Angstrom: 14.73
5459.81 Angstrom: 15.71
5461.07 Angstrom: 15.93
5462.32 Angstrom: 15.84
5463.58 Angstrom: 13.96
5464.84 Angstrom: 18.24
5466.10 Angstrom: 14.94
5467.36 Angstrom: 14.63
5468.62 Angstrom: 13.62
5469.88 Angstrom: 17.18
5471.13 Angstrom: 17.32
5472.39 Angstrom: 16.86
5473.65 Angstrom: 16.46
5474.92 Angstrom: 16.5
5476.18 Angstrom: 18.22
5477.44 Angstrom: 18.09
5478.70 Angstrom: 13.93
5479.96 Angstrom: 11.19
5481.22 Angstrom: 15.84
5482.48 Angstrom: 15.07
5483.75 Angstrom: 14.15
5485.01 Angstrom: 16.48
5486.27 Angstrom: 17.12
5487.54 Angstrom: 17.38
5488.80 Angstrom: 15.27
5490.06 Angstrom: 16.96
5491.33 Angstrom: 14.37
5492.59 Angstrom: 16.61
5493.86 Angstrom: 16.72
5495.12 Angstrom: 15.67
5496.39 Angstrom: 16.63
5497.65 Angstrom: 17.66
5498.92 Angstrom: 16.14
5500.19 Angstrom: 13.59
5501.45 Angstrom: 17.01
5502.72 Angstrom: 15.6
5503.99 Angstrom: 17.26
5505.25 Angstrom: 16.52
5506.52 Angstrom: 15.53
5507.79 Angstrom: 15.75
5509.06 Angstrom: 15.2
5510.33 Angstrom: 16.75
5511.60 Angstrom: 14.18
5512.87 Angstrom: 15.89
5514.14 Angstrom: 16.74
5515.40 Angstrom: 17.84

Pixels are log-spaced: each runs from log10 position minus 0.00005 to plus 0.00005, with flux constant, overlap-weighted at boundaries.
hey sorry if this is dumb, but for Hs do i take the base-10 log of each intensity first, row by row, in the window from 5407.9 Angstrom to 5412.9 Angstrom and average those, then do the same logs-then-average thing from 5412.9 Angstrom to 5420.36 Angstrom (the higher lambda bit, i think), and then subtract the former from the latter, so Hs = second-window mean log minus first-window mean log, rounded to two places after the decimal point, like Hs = 0.01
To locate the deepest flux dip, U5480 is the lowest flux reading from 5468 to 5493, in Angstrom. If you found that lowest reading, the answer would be 11.19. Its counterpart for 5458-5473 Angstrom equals 13.62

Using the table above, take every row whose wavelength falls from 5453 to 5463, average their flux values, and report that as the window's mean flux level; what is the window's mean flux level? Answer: 16.0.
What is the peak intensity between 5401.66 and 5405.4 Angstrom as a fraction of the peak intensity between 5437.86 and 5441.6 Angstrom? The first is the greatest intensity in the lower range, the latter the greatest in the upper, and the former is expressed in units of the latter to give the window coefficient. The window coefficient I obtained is 0.86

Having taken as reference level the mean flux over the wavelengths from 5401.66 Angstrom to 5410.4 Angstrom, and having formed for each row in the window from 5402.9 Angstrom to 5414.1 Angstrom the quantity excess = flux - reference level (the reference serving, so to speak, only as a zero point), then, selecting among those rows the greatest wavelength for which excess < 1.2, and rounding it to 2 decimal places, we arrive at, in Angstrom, 5413.49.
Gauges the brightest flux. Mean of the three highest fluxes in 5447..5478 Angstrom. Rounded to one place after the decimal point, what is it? 18.2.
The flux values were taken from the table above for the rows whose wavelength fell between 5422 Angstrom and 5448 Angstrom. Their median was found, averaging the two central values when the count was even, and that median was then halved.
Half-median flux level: 8.1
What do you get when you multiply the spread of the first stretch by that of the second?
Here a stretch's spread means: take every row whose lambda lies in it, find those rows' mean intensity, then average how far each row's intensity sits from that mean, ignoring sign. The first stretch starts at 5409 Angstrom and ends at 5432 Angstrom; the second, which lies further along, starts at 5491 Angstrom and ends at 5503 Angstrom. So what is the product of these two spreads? 0.86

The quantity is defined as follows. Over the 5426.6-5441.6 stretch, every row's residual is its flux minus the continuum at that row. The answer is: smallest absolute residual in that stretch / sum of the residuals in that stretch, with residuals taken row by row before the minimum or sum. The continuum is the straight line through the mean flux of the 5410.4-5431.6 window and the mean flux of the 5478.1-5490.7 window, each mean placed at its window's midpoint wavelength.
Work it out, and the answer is 0.14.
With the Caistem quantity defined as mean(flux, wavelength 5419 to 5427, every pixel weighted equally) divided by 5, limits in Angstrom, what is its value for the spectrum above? 3.11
